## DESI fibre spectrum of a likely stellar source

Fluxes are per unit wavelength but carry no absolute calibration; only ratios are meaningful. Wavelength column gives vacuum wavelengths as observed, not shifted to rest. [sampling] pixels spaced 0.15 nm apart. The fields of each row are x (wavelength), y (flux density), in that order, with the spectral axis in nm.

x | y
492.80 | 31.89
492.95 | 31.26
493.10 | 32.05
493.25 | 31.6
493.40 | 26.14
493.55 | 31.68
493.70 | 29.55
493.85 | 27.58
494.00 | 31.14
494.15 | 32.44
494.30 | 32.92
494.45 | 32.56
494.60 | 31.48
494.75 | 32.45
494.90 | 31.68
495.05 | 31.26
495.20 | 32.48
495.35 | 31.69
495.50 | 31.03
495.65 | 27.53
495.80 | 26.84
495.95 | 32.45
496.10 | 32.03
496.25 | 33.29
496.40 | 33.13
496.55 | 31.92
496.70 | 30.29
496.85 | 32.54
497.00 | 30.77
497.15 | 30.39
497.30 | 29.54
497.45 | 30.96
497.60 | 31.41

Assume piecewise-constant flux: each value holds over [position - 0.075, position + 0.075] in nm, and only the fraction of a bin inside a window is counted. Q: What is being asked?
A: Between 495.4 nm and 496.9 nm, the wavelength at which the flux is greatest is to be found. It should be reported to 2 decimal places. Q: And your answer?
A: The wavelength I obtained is 496.25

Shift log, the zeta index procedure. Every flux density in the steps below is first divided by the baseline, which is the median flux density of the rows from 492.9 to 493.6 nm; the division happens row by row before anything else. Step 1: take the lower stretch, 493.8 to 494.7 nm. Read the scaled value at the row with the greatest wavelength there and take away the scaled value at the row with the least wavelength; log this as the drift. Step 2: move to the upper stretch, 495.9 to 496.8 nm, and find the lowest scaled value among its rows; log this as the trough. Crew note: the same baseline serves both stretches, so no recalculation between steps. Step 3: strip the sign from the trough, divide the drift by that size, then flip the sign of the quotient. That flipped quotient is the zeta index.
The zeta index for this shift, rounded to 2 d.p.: -0.13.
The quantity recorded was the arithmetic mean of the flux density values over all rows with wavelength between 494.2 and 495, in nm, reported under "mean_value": 32.2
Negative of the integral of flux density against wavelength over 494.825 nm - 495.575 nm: -23.7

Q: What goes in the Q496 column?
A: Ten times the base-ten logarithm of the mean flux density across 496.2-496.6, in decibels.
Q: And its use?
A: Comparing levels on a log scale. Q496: 15.2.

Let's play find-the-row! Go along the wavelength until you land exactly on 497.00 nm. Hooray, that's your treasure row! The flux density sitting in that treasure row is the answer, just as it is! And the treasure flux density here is 30.77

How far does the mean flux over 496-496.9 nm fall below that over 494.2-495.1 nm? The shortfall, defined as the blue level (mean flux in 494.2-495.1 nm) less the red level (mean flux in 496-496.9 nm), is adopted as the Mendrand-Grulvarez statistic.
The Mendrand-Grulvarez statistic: -0.1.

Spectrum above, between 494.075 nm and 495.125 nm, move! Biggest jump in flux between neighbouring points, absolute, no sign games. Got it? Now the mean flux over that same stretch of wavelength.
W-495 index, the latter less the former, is 31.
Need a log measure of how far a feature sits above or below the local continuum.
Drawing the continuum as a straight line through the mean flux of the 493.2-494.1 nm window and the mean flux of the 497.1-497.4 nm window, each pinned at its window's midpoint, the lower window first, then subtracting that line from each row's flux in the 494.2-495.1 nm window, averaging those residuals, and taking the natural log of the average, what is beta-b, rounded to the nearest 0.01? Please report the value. 0.85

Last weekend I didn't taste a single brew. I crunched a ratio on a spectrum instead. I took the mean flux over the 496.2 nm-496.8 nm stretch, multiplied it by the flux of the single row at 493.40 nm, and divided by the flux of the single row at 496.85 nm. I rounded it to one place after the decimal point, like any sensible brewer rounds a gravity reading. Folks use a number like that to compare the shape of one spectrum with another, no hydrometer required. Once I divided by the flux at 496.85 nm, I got 25.8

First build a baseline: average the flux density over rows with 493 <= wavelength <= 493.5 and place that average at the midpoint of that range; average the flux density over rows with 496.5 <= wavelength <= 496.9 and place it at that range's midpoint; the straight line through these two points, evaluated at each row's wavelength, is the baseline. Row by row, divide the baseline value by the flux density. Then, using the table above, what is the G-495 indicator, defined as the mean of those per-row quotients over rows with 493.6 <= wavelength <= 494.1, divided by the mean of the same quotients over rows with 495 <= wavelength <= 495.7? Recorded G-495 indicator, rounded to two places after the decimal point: 1.02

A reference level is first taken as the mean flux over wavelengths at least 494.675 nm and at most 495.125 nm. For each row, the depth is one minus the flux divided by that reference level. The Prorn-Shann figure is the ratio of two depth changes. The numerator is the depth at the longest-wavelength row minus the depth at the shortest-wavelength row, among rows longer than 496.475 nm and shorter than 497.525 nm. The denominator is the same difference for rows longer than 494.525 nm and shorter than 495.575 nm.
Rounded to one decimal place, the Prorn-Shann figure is 2.1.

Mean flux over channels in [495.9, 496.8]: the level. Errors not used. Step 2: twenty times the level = 644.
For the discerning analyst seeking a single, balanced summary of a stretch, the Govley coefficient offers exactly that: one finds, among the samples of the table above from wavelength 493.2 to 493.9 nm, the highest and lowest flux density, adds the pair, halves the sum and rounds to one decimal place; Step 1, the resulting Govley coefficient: 28.9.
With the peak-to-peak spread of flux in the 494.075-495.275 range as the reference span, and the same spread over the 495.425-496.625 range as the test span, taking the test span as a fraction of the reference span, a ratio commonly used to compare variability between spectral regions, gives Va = 3.89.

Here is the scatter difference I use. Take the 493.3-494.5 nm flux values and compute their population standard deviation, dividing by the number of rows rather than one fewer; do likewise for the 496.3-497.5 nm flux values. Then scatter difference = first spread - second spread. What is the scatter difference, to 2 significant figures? 1.2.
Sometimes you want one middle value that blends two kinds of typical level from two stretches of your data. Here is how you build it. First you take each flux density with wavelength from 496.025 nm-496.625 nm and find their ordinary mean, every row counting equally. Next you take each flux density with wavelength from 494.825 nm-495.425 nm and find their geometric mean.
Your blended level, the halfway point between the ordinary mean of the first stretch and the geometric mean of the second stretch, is 32.2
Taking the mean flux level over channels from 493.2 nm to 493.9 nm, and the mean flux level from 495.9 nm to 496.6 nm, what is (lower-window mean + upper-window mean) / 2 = 30.9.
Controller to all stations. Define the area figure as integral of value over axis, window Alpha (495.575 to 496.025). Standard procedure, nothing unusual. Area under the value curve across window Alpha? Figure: 13.0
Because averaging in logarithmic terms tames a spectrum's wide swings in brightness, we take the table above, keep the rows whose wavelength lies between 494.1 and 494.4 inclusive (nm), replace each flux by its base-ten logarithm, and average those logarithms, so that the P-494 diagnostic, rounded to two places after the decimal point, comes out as 1.51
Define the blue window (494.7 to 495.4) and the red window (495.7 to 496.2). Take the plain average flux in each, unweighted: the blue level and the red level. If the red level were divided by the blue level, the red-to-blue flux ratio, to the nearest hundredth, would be 0.95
